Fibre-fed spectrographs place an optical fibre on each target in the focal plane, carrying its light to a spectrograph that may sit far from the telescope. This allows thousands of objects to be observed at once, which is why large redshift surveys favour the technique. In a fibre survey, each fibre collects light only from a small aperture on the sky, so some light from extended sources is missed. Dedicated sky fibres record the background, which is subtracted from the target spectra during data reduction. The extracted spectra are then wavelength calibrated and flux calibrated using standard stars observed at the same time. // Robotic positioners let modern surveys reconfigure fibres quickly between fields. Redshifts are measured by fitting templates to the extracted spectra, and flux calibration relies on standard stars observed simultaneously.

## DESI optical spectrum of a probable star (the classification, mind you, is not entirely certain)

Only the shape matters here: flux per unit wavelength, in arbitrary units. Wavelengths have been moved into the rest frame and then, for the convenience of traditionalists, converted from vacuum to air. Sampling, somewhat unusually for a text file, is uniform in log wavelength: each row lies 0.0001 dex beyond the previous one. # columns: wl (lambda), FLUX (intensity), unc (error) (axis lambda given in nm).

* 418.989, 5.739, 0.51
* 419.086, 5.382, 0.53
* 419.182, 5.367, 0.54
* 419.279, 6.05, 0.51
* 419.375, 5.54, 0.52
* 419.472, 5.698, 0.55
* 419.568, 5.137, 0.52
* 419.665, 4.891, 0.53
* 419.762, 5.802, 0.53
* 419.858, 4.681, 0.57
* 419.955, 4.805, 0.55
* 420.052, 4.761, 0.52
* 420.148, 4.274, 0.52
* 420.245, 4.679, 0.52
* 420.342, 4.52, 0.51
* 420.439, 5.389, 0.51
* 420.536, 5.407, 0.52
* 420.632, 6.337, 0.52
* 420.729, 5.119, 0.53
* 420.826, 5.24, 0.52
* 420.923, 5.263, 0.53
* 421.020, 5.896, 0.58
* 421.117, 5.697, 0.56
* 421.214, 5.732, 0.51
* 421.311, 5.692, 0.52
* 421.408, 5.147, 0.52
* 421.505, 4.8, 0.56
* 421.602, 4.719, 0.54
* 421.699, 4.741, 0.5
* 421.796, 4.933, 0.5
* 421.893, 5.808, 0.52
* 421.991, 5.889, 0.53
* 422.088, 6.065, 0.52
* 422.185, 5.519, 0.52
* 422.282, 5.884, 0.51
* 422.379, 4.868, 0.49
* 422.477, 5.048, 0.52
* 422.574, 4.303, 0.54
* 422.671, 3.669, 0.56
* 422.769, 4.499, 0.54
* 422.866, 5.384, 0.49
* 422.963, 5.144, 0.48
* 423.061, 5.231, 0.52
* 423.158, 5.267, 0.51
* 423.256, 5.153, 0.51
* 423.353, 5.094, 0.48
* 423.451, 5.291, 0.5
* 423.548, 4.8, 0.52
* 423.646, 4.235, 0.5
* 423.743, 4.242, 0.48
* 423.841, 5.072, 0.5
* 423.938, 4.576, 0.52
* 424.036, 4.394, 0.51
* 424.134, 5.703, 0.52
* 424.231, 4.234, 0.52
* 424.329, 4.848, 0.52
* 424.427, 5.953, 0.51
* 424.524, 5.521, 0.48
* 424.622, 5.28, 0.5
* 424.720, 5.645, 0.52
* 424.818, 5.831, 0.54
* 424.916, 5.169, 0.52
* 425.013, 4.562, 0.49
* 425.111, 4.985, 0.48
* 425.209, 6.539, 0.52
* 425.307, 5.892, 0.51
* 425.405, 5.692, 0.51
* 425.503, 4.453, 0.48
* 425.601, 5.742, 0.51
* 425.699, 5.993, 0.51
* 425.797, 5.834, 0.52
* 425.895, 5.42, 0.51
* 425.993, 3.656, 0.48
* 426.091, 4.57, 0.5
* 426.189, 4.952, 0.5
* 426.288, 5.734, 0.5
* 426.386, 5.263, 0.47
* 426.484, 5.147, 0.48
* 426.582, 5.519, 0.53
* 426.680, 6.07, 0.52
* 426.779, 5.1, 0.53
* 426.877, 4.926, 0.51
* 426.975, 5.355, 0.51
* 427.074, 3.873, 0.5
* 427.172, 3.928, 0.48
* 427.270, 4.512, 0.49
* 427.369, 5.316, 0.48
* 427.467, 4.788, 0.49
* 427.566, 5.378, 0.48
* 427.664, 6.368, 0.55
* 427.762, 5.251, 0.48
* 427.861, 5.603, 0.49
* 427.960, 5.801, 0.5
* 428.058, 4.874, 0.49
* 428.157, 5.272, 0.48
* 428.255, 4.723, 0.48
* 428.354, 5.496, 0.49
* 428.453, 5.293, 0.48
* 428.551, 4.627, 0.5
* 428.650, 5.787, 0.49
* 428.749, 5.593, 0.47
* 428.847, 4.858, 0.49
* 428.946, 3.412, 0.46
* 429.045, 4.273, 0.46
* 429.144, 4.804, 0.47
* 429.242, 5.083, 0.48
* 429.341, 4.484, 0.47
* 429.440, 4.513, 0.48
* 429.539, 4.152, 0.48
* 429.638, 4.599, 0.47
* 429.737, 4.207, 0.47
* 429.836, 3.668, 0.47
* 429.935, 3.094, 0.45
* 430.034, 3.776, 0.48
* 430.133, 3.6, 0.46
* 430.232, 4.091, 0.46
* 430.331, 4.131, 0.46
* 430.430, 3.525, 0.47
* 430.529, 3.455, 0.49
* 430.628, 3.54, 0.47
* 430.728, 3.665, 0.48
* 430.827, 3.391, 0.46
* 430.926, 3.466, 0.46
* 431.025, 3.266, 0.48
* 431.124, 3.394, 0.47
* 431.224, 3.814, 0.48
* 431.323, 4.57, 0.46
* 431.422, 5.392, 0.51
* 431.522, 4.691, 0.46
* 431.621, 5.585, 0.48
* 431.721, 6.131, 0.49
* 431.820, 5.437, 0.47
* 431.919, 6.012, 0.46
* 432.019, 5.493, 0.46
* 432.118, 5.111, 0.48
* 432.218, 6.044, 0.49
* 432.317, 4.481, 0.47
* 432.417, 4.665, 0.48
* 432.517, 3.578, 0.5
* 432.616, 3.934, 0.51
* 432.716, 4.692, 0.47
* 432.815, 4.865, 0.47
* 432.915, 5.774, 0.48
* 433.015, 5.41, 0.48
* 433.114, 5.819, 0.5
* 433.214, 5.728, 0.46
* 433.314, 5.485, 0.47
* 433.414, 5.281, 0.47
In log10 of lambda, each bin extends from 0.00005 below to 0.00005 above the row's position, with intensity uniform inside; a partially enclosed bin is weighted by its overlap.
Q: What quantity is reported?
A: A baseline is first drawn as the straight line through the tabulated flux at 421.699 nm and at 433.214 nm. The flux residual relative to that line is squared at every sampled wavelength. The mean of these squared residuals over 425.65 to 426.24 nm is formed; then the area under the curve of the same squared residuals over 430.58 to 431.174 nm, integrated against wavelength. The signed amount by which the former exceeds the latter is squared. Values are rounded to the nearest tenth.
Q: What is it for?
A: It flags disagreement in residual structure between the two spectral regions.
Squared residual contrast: 3.7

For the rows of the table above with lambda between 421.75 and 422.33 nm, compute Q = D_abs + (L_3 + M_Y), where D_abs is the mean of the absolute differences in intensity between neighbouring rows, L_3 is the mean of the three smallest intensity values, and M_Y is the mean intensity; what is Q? 11.5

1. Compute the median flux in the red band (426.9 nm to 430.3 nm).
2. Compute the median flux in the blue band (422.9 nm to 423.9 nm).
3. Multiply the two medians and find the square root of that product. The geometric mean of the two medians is 4.93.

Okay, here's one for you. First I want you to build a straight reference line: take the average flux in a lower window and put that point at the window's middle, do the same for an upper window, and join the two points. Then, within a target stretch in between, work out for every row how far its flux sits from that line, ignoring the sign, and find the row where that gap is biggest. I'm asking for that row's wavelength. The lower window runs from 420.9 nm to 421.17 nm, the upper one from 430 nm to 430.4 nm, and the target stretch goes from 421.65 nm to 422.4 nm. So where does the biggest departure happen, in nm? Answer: 421.699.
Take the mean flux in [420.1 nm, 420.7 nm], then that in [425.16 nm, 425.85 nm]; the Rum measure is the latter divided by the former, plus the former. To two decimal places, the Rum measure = 6.23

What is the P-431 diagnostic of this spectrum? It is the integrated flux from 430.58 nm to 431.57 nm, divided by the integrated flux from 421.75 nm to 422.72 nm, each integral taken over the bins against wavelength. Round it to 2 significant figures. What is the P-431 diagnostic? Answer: 0.77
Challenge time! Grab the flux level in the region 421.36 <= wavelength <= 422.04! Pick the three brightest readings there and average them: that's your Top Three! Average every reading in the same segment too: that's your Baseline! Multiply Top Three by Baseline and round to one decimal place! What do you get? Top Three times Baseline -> 28.9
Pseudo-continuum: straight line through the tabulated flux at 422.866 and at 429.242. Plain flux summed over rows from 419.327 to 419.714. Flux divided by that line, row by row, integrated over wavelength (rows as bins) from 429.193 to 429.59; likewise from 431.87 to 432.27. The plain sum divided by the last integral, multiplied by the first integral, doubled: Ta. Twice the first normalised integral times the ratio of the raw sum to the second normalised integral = 33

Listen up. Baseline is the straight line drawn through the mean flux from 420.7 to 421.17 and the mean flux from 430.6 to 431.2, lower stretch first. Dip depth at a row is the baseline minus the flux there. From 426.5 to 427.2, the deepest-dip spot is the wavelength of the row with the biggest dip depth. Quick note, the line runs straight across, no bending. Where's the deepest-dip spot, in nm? 427.074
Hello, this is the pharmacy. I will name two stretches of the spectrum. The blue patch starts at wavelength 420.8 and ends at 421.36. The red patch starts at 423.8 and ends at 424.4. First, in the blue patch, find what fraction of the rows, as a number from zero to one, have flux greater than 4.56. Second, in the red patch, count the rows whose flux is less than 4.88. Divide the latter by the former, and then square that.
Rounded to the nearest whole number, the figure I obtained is 16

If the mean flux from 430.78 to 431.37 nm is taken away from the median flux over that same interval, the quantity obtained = -0.22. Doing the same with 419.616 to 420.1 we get -0.18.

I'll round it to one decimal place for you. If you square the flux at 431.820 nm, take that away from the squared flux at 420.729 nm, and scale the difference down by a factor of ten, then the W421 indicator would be -0.3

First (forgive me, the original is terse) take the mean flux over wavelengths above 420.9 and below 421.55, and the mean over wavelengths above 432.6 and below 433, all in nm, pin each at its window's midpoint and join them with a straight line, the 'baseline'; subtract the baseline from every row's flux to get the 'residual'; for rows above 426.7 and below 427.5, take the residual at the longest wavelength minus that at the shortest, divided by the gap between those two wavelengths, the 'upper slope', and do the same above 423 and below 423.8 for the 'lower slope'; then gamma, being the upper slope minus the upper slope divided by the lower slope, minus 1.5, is -2.2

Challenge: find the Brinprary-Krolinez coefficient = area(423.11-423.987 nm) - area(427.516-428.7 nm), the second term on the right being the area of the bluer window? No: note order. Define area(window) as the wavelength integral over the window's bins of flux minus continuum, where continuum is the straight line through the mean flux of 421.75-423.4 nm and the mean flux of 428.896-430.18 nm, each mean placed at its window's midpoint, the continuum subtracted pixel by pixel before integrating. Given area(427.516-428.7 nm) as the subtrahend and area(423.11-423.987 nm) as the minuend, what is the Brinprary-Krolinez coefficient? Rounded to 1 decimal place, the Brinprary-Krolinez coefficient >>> -1.4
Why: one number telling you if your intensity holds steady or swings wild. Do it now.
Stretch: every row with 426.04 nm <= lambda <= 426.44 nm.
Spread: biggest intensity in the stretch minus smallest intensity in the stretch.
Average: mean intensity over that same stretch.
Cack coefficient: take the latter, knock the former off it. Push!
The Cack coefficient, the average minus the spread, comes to 4.0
